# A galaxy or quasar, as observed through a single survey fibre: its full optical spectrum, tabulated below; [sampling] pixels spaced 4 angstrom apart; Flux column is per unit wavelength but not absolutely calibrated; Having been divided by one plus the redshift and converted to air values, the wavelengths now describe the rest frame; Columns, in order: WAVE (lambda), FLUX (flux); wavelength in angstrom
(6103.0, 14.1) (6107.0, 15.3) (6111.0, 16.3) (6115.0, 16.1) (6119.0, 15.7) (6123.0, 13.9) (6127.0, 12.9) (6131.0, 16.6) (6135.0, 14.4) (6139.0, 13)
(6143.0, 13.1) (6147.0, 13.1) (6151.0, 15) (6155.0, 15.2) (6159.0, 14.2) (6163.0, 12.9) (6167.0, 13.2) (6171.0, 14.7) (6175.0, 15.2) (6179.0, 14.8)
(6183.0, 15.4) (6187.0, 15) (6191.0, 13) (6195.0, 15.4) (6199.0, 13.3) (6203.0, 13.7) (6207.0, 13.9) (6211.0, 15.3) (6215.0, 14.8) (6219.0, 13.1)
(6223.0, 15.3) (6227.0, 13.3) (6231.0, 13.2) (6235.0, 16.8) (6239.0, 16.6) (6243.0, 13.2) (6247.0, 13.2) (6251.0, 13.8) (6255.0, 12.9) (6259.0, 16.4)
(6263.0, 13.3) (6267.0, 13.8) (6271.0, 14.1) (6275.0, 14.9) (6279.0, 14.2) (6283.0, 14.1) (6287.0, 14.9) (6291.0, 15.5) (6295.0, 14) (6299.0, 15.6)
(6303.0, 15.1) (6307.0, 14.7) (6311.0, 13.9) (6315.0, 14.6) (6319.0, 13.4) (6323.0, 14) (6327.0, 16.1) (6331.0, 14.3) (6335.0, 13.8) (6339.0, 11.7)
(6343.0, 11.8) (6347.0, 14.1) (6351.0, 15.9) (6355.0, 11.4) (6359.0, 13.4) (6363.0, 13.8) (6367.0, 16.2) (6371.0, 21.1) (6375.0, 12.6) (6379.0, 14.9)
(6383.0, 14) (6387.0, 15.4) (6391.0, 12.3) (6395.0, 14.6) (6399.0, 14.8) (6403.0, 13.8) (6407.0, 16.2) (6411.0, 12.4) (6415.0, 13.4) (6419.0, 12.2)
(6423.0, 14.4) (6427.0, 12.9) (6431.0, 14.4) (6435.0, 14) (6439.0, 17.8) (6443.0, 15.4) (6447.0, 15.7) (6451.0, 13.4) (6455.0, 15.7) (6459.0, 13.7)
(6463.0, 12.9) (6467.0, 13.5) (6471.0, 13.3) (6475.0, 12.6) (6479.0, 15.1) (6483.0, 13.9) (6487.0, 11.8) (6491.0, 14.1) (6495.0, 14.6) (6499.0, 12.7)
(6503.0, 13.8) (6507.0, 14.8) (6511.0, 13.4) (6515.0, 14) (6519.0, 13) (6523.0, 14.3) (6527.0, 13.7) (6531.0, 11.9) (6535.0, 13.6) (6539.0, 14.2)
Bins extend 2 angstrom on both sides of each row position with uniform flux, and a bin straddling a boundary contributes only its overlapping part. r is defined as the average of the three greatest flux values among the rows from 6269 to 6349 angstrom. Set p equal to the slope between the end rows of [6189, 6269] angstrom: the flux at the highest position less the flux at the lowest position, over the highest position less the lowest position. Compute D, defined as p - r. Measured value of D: -15.7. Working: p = 0.011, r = 15.7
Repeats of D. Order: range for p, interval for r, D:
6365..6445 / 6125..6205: -15.8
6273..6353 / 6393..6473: -16.6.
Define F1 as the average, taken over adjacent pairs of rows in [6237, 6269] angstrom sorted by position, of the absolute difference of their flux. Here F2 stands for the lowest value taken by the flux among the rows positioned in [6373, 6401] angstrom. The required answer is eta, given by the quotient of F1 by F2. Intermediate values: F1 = 1.7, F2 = 12.3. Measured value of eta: 0.139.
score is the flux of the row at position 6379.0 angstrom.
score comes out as 14.9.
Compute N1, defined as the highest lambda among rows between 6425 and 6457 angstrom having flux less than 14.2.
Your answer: 6451.0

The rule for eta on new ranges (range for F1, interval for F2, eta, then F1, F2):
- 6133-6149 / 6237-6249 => 0.038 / 0.5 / 13.2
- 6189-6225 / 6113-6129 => 0.106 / 1.4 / 12.9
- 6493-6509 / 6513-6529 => 0.103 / 1.3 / 13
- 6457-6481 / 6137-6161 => 0.074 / 1.0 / 13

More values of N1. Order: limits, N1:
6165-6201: 6199.0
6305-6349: 6347.0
